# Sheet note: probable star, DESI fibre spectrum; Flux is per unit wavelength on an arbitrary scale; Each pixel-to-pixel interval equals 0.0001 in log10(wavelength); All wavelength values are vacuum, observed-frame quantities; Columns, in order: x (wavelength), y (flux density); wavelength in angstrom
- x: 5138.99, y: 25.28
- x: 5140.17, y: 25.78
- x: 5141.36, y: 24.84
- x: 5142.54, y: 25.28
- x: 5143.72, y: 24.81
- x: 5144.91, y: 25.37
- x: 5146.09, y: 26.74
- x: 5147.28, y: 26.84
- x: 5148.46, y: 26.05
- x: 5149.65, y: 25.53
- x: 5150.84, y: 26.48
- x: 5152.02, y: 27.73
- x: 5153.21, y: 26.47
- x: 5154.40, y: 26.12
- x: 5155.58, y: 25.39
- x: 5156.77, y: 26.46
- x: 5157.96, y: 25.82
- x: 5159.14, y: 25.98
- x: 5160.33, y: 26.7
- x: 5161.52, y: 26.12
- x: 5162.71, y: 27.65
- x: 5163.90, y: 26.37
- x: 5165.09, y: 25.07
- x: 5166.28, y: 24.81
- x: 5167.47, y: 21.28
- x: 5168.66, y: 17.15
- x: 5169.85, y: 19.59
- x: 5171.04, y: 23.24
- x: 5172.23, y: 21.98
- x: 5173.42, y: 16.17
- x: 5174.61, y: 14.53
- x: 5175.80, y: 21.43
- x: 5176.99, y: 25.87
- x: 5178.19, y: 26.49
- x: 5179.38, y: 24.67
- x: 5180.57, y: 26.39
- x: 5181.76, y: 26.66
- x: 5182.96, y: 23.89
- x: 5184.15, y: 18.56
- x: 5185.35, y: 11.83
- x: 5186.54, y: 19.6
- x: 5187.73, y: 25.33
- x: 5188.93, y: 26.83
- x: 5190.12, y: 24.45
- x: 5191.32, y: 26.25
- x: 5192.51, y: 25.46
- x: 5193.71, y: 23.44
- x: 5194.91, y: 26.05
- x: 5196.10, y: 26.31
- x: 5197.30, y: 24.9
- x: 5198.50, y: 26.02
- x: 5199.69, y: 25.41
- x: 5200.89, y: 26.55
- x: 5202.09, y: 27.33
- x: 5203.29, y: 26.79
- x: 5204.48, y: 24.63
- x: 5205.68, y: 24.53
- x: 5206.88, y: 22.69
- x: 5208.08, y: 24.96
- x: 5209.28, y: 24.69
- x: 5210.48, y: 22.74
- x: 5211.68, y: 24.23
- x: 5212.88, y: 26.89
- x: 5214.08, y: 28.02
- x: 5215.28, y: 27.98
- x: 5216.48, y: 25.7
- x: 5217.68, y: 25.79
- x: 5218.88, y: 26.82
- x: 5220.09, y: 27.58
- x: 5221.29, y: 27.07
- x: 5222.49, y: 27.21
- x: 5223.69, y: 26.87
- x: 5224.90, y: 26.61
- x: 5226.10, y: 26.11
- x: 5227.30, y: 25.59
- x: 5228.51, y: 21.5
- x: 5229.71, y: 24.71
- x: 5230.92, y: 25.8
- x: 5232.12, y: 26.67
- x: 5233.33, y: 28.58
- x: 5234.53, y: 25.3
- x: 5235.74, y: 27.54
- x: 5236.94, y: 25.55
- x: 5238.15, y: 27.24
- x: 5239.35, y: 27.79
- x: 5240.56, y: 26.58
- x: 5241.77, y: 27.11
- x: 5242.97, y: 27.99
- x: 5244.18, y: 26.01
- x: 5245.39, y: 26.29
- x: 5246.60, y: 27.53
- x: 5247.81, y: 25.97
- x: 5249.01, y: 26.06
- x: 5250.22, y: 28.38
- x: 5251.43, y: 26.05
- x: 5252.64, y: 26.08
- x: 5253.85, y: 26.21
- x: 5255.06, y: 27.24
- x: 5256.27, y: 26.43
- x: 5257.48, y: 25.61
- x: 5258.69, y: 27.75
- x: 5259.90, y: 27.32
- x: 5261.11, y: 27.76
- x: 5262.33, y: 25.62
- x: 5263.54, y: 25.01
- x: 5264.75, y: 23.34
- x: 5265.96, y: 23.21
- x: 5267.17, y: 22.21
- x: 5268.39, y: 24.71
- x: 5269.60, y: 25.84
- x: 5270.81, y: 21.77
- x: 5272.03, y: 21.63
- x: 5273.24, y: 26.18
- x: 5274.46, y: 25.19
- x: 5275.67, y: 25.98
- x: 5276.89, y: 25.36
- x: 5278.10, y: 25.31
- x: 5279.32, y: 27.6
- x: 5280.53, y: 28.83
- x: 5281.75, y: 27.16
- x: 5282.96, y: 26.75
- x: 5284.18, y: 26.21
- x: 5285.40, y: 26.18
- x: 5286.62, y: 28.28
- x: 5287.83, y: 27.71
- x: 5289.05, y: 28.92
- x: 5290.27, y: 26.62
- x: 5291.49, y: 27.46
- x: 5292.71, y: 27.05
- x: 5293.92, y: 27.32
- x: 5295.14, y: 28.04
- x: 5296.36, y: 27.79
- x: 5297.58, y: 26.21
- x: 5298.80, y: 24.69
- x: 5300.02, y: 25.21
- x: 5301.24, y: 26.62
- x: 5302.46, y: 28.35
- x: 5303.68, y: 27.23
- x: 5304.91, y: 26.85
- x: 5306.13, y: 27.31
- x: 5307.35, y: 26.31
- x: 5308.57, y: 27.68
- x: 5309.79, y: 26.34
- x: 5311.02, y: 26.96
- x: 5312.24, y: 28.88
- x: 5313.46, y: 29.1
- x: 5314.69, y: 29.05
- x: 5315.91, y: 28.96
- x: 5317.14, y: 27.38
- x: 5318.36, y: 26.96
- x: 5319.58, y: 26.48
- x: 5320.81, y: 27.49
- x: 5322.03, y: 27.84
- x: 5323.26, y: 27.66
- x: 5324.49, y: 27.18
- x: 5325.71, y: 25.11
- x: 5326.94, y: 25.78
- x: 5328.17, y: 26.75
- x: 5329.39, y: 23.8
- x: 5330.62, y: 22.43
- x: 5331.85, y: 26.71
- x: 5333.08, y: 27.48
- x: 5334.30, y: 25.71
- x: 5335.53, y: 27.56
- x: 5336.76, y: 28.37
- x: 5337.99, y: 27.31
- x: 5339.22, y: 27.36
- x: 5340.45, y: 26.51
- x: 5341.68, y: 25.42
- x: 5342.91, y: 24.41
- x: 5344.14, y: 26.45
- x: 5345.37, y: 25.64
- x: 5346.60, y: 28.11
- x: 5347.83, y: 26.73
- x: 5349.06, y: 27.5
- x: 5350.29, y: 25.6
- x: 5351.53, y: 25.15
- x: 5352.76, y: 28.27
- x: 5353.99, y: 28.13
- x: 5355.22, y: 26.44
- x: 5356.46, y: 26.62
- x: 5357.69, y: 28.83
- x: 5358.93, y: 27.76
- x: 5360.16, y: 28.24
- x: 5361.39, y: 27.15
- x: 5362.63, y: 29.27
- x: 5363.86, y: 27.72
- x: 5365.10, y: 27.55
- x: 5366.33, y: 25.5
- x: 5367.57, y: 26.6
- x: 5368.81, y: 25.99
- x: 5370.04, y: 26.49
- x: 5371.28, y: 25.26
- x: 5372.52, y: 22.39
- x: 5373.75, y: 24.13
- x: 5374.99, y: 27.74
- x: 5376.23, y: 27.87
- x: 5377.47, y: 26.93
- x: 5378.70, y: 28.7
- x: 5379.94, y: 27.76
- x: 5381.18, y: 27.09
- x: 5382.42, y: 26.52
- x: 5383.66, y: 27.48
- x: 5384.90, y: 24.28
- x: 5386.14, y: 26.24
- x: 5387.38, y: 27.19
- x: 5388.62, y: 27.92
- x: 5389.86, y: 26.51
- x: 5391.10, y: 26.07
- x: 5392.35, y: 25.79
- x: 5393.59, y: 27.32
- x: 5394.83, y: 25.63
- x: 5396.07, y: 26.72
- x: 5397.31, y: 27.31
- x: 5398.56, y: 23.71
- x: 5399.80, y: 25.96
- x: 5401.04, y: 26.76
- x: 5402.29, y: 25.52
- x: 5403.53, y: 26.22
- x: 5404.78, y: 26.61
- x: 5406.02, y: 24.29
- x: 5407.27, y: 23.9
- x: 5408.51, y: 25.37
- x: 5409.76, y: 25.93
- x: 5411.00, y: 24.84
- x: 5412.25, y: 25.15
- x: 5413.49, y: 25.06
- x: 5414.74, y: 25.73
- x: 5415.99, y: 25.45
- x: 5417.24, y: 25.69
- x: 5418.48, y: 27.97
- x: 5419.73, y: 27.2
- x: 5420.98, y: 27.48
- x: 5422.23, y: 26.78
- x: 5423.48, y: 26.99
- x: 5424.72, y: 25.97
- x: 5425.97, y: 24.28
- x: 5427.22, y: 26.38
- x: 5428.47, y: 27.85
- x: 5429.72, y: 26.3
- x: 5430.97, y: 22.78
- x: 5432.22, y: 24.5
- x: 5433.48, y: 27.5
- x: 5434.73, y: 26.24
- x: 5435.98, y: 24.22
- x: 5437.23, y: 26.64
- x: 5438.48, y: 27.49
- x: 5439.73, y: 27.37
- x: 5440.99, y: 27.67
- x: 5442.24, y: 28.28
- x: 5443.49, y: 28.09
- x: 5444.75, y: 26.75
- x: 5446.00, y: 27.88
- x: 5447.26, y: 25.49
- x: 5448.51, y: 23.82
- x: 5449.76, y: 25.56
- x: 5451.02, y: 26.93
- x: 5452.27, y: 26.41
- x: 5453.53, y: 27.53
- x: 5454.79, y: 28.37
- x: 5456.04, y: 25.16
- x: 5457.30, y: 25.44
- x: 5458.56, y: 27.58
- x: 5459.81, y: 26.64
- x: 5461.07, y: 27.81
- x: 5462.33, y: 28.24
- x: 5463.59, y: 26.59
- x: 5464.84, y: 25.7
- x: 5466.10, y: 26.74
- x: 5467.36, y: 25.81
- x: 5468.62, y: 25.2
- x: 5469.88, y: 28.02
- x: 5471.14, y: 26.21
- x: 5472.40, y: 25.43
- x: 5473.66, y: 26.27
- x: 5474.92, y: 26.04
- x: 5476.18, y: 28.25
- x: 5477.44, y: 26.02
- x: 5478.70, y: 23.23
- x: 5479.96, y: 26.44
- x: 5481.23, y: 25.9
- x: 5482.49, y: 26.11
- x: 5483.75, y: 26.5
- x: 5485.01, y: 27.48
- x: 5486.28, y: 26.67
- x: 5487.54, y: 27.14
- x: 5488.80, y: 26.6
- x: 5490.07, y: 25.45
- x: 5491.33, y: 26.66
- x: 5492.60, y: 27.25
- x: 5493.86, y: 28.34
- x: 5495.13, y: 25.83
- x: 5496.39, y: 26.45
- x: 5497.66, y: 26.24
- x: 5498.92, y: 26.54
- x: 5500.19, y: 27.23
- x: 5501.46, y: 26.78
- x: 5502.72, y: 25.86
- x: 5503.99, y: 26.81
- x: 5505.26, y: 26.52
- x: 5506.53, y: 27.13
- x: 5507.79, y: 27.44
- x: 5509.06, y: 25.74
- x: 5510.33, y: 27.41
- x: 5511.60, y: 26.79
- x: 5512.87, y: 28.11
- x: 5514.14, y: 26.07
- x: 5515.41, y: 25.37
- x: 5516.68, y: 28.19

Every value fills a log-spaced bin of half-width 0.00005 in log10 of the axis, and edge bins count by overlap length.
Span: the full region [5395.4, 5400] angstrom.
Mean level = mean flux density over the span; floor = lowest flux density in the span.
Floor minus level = -2.2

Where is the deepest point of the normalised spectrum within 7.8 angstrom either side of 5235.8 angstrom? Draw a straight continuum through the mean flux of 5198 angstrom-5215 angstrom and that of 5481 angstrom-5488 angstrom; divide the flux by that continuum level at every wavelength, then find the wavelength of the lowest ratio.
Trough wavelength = 5228.51 angstrom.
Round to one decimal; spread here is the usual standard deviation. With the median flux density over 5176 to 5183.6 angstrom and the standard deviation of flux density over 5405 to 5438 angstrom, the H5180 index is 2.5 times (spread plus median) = 68.6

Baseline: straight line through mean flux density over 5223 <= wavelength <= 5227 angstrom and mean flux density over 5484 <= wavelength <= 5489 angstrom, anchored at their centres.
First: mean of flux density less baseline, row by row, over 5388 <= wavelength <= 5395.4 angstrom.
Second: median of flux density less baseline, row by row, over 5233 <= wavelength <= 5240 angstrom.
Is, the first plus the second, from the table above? 0.6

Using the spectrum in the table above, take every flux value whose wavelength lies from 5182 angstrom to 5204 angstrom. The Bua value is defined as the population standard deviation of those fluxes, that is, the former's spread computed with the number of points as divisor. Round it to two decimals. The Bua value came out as 3.77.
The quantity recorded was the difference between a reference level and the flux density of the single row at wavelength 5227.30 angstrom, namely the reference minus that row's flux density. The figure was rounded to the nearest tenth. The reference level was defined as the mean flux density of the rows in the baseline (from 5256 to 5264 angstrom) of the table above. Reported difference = 0.9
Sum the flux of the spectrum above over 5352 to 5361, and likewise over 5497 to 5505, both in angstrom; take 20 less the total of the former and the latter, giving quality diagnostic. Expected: -334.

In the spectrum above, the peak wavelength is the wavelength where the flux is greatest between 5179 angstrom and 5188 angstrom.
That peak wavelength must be 5181.76 angstrom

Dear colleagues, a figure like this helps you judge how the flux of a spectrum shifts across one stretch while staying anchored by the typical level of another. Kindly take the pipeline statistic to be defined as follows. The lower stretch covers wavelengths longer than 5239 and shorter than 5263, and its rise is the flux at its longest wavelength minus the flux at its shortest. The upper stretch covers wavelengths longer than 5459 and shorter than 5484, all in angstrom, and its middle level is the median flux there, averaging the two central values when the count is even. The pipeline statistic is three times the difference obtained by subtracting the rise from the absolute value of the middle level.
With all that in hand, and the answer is 85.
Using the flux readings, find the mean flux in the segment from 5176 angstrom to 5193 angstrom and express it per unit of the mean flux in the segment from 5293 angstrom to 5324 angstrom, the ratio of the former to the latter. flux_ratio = 0.87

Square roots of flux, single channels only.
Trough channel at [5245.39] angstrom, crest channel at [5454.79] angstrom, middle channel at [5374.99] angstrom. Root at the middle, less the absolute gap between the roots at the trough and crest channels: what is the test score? 5.07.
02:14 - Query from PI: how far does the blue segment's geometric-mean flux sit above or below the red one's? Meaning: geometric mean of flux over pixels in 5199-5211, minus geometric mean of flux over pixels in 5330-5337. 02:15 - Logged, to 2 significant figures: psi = -1.3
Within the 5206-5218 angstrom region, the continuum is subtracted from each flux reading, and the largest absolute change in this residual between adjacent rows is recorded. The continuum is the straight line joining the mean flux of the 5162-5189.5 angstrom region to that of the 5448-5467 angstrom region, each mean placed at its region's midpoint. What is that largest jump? 2.6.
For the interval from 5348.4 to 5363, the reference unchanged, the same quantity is 3.1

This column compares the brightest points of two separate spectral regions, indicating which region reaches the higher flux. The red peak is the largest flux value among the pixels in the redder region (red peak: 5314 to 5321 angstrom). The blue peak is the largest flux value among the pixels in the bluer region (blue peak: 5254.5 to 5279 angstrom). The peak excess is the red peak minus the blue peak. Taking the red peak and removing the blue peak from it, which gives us 1.3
